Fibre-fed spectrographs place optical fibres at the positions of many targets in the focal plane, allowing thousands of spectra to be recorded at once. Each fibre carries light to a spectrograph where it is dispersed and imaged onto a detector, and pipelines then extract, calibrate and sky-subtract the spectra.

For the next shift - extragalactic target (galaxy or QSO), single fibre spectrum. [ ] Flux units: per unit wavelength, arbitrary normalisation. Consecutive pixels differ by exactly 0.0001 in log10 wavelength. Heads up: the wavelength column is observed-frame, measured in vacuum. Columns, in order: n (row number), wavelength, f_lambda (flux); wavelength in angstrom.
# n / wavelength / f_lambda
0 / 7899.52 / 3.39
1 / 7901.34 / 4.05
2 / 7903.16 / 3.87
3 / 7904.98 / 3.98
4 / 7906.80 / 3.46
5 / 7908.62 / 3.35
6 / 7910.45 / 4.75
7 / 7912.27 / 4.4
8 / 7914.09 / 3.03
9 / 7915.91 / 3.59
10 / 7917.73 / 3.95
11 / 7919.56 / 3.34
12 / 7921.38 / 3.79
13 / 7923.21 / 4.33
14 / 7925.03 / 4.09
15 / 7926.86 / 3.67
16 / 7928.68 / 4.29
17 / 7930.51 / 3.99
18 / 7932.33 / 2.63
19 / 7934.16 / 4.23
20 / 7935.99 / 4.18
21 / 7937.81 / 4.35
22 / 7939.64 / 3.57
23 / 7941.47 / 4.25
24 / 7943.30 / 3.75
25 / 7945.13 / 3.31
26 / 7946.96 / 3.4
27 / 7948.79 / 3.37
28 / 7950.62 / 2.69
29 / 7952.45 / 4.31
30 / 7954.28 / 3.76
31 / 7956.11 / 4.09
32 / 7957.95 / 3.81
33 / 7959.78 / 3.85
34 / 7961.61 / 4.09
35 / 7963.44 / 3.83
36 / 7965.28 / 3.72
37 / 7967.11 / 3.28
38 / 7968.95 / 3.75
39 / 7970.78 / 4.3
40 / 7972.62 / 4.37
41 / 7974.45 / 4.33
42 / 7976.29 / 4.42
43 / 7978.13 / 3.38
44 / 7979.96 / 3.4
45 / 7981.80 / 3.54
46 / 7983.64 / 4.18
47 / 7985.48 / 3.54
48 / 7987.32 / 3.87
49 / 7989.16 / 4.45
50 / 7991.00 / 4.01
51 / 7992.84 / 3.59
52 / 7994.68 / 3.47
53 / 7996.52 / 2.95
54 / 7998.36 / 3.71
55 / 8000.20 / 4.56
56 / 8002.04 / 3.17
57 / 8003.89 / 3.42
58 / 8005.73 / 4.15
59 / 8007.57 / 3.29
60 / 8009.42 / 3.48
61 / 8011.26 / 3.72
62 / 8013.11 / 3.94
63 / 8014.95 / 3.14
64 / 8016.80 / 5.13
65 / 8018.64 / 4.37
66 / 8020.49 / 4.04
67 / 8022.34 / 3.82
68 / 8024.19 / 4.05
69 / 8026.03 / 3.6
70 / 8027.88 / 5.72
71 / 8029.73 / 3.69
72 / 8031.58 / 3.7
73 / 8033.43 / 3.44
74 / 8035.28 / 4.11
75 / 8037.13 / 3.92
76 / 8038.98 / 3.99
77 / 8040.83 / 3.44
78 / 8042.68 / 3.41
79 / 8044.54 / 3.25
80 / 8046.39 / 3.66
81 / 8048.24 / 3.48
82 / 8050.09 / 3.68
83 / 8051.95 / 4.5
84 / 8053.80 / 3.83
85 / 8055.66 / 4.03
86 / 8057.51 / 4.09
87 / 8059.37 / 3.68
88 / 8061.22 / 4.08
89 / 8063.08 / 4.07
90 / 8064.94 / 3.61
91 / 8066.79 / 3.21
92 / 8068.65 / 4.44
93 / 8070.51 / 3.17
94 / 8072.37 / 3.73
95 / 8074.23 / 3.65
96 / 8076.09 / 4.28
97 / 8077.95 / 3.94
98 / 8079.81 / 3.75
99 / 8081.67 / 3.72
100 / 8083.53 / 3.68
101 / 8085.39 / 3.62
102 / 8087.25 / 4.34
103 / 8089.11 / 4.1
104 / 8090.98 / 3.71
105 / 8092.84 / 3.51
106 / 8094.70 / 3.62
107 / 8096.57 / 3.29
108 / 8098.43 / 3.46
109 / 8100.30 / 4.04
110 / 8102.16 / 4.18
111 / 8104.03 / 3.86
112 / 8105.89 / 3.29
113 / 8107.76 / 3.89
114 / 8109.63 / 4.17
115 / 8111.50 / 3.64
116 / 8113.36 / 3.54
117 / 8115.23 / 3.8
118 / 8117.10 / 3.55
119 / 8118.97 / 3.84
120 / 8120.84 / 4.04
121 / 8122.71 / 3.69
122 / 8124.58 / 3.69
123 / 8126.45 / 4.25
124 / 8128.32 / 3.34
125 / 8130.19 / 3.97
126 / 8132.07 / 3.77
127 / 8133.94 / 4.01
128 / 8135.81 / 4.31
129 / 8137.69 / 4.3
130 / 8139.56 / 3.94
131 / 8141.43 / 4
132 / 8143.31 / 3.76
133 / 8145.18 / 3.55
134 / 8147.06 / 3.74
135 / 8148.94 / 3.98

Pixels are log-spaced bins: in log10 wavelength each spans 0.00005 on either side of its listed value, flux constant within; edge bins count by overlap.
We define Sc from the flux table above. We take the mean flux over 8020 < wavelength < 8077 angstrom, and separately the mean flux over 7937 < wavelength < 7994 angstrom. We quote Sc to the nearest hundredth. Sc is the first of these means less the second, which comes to 0.03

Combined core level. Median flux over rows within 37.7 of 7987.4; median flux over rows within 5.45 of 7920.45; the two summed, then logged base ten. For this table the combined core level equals 0.886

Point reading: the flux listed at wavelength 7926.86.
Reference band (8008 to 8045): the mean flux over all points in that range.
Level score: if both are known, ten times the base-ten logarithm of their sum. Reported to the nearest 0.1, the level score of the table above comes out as 8.8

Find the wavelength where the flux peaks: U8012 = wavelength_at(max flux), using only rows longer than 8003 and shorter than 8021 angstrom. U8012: 8016.80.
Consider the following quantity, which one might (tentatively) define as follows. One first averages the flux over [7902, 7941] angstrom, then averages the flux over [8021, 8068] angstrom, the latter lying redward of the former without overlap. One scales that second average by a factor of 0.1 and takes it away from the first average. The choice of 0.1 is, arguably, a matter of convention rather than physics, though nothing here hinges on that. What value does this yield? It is 3.47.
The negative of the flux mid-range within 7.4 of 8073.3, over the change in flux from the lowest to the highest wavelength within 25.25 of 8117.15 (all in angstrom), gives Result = -8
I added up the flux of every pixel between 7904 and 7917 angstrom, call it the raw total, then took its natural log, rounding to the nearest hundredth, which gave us 3.28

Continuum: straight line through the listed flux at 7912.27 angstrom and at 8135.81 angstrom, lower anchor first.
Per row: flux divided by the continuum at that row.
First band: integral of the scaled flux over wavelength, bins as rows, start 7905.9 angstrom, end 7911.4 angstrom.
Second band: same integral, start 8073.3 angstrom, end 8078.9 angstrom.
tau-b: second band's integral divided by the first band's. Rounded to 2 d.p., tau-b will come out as 1.06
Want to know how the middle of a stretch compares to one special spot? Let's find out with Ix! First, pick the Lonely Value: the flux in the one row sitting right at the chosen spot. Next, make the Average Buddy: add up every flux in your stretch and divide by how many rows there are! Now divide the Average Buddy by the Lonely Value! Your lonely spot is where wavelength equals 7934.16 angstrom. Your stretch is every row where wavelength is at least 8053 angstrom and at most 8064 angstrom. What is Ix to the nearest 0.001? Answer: 0.937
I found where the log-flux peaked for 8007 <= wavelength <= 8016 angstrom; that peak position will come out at 8013.11 angstrom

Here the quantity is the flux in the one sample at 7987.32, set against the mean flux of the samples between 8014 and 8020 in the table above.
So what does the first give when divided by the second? 0.92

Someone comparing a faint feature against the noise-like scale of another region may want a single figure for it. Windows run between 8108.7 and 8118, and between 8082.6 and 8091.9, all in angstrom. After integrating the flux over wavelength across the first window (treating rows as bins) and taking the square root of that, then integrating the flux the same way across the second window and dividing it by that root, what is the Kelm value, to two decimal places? 6.13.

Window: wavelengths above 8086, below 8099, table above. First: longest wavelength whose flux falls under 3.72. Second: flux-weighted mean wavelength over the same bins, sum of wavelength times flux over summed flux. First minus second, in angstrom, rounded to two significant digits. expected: 5.9 angstrom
